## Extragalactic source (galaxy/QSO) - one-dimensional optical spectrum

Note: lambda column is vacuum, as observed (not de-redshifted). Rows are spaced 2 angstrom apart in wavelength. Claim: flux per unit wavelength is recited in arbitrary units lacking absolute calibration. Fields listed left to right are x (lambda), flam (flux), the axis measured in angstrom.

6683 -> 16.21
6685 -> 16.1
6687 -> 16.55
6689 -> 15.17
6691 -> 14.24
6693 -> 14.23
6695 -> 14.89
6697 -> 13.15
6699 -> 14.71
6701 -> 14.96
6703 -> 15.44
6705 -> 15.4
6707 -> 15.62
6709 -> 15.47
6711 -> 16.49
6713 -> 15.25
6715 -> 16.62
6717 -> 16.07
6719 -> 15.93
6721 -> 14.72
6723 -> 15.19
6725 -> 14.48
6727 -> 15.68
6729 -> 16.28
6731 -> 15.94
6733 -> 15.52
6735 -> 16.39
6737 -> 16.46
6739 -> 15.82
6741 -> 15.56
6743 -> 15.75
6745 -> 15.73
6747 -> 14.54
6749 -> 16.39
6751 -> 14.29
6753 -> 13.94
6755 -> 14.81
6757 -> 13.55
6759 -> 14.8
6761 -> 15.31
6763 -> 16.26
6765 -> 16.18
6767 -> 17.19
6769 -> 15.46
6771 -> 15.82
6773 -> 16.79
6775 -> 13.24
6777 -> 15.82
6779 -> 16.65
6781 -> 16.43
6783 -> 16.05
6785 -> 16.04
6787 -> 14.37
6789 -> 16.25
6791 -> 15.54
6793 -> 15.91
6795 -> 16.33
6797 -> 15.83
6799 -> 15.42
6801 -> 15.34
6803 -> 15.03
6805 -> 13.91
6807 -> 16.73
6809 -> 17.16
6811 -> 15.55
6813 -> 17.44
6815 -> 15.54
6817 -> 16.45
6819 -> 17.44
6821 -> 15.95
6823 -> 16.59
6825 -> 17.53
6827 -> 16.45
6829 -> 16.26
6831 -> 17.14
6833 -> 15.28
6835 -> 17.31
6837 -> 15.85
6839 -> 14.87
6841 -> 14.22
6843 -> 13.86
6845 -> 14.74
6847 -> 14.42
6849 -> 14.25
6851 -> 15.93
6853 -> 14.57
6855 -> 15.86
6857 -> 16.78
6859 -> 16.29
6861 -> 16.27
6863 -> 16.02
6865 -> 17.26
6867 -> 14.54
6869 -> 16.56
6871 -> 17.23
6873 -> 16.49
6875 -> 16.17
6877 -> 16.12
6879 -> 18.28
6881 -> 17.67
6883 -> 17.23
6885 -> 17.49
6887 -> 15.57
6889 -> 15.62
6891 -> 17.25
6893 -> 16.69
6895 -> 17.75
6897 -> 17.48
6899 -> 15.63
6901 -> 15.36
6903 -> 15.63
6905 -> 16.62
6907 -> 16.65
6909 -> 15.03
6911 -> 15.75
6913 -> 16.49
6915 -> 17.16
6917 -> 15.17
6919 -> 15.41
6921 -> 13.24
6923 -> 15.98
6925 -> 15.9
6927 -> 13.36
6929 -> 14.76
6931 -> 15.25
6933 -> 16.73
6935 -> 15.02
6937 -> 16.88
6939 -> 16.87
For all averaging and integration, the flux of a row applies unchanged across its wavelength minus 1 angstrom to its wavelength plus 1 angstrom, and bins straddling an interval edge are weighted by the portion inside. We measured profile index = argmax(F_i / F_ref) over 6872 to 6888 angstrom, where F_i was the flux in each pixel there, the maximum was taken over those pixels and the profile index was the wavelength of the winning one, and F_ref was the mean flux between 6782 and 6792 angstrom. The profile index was 6879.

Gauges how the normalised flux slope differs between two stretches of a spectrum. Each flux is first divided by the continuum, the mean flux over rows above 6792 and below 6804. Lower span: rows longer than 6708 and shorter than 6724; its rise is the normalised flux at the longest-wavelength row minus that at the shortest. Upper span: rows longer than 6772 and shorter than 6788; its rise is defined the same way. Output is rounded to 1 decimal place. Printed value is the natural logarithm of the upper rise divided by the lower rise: 2.2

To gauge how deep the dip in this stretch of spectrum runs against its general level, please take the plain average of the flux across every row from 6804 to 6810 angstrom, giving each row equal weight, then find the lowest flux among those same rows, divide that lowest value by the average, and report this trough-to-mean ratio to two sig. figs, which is 0.87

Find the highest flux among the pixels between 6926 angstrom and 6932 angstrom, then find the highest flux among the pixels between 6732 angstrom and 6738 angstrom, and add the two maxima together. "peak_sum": 31.7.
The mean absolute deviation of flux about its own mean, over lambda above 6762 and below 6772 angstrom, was 0.4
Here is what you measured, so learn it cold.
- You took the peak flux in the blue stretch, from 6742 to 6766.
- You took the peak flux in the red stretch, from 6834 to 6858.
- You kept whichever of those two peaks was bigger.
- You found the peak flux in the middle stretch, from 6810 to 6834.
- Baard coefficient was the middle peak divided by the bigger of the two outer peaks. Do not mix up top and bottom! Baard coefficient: 1.01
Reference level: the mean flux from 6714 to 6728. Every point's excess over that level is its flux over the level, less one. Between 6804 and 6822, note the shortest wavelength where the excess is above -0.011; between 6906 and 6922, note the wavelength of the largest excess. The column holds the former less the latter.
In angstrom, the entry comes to -108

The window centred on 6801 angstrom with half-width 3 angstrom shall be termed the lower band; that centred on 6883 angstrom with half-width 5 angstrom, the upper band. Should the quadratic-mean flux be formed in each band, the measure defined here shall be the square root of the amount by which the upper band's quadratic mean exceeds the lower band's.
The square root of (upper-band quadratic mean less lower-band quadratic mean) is 1.4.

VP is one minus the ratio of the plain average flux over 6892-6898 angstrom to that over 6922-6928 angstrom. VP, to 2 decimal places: -0.15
